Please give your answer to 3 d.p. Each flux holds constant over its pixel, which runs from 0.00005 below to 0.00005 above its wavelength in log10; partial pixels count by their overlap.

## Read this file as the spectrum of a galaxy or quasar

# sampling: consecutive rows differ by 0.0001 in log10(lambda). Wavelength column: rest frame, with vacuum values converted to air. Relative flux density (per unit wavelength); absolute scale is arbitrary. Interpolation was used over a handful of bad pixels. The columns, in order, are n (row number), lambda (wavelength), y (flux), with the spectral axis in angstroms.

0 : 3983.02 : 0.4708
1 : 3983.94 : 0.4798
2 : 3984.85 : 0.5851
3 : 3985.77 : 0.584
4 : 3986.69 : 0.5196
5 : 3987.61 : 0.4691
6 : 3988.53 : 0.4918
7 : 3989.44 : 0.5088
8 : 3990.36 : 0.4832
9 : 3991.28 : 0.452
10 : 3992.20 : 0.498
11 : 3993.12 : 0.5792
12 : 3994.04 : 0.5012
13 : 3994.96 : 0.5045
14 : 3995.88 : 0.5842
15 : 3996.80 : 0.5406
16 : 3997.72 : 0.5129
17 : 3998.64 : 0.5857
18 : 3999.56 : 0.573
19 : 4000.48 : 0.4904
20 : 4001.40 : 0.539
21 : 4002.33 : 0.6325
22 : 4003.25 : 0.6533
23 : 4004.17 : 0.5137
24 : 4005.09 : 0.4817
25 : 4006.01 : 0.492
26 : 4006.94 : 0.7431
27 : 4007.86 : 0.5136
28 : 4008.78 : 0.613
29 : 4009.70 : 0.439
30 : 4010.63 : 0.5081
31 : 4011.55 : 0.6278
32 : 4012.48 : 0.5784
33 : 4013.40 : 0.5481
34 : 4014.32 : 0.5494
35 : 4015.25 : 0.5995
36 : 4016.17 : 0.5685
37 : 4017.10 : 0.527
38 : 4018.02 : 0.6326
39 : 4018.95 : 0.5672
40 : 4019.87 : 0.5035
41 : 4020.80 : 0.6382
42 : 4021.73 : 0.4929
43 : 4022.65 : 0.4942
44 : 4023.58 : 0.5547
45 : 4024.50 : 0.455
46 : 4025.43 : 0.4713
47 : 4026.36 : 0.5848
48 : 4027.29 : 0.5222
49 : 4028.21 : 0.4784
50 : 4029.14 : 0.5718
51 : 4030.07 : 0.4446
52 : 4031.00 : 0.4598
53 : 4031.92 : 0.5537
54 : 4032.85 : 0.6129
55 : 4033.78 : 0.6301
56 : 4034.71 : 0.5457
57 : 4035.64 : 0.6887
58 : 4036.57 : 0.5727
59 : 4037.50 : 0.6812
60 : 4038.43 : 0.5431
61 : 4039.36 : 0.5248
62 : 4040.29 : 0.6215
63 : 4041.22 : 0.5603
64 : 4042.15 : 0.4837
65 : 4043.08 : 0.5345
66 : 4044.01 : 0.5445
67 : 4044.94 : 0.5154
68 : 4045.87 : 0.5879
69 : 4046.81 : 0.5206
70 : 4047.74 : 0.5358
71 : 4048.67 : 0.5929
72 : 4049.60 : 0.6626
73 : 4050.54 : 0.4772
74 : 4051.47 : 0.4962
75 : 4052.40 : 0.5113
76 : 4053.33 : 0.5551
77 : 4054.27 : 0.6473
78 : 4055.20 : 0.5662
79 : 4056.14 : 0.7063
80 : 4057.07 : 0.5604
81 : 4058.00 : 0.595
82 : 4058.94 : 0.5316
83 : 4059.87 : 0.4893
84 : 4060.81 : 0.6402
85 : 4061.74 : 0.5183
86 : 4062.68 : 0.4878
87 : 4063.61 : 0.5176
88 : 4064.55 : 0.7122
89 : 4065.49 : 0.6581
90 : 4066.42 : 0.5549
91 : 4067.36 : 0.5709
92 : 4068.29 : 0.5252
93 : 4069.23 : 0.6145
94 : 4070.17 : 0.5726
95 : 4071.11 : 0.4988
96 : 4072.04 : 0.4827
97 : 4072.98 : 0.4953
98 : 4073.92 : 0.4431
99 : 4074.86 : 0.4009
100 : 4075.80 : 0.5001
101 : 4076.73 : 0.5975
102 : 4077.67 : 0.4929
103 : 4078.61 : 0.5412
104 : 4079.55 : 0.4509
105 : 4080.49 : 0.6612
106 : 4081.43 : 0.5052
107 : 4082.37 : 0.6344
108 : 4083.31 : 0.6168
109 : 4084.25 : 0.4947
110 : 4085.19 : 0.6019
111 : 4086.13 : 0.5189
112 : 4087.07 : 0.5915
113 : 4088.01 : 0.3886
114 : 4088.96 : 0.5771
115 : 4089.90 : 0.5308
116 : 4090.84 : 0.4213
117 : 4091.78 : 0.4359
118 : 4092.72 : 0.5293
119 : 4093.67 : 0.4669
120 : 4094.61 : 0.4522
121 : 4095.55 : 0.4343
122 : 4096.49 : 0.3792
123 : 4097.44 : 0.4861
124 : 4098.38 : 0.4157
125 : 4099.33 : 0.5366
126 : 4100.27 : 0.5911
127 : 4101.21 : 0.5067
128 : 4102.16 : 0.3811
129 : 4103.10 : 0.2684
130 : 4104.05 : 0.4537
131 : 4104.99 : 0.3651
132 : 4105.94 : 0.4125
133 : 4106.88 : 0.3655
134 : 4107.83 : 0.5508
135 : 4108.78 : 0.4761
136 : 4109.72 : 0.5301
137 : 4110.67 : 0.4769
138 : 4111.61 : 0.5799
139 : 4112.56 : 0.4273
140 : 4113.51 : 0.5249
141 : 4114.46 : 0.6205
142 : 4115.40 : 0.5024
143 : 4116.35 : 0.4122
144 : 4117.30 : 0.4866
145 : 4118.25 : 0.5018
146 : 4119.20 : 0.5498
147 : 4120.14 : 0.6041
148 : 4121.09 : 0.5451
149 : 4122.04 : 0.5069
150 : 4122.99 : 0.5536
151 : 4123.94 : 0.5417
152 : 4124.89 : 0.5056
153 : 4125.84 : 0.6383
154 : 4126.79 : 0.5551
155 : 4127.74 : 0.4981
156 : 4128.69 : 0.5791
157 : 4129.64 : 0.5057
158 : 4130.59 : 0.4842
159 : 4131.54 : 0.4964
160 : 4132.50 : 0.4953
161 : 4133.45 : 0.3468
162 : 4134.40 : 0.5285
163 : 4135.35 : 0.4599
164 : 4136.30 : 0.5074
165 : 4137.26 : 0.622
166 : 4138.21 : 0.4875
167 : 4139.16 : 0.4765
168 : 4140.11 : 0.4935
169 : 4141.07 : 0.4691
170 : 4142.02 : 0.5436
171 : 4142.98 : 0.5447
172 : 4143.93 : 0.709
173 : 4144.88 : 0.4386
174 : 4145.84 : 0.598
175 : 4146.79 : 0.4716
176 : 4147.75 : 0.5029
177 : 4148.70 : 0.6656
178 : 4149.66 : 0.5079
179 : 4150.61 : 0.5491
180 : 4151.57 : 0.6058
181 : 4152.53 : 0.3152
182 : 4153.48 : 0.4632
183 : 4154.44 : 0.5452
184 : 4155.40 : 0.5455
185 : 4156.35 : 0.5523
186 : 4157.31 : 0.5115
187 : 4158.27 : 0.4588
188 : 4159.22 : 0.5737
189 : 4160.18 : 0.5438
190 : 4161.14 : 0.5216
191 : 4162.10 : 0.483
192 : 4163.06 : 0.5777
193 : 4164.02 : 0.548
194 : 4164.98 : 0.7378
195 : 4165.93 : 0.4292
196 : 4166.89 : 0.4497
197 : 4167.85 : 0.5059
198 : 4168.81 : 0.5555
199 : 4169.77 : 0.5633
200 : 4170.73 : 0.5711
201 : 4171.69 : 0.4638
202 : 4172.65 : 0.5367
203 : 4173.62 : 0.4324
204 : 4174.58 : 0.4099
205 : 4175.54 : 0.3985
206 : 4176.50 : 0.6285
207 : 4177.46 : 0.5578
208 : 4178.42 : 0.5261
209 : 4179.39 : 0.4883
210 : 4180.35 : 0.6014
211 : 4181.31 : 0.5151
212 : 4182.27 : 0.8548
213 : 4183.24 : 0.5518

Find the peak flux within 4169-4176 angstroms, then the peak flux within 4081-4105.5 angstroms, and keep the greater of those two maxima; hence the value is 0.634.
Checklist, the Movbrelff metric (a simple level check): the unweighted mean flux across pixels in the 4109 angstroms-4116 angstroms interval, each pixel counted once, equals 0.52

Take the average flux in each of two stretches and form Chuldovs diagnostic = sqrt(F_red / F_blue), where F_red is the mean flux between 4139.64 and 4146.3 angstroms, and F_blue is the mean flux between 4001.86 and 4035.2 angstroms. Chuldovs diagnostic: 0.99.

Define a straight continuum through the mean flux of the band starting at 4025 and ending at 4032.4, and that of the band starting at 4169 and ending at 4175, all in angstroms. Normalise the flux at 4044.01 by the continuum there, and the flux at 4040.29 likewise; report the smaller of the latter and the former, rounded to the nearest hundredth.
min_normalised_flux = 1.07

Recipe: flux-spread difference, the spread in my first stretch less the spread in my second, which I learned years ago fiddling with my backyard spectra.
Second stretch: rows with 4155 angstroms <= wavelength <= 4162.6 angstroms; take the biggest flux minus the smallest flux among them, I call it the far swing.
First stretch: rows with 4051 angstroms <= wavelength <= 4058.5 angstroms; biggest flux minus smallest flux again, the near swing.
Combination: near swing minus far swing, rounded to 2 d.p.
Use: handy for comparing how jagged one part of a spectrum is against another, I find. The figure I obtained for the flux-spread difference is 0.10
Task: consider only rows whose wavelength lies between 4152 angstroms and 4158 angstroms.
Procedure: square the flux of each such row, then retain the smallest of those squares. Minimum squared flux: 0.10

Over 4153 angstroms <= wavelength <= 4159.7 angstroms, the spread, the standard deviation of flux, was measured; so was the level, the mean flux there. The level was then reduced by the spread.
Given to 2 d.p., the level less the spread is 0.48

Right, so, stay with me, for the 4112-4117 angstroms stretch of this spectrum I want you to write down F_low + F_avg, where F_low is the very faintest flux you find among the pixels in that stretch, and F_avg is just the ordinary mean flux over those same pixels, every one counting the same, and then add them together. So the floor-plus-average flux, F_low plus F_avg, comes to 0.91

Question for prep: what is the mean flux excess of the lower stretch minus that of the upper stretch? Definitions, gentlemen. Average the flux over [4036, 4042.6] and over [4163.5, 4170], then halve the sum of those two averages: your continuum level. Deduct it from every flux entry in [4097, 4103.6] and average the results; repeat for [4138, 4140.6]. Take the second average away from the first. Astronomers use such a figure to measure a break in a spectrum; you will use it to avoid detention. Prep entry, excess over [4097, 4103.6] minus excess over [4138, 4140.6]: -0.03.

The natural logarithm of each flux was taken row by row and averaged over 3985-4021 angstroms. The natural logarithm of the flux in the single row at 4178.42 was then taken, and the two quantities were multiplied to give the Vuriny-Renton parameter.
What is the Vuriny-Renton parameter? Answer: 0.39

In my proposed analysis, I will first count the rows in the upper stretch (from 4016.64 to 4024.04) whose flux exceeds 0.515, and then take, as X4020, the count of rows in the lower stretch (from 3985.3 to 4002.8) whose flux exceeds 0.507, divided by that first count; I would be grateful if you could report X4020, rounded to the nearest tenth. 2.2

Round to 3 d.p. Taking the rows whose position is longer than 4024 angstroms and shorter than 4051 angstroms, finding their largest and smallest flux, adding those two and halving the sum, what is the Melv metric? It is 0.567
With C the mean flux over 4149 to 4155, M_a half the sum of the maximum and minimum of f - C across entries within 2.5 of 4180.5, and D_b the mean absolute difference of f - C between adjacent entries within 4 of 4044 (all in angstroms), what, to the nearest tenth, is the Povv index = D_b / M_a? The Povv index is 0.3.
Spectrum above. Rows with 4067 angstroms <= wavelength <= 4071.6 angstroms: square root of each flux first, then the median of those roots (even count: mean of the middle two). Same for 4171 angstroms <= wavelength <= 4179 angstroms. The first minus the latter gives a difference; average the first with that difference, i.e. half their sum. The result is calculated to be 0.404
